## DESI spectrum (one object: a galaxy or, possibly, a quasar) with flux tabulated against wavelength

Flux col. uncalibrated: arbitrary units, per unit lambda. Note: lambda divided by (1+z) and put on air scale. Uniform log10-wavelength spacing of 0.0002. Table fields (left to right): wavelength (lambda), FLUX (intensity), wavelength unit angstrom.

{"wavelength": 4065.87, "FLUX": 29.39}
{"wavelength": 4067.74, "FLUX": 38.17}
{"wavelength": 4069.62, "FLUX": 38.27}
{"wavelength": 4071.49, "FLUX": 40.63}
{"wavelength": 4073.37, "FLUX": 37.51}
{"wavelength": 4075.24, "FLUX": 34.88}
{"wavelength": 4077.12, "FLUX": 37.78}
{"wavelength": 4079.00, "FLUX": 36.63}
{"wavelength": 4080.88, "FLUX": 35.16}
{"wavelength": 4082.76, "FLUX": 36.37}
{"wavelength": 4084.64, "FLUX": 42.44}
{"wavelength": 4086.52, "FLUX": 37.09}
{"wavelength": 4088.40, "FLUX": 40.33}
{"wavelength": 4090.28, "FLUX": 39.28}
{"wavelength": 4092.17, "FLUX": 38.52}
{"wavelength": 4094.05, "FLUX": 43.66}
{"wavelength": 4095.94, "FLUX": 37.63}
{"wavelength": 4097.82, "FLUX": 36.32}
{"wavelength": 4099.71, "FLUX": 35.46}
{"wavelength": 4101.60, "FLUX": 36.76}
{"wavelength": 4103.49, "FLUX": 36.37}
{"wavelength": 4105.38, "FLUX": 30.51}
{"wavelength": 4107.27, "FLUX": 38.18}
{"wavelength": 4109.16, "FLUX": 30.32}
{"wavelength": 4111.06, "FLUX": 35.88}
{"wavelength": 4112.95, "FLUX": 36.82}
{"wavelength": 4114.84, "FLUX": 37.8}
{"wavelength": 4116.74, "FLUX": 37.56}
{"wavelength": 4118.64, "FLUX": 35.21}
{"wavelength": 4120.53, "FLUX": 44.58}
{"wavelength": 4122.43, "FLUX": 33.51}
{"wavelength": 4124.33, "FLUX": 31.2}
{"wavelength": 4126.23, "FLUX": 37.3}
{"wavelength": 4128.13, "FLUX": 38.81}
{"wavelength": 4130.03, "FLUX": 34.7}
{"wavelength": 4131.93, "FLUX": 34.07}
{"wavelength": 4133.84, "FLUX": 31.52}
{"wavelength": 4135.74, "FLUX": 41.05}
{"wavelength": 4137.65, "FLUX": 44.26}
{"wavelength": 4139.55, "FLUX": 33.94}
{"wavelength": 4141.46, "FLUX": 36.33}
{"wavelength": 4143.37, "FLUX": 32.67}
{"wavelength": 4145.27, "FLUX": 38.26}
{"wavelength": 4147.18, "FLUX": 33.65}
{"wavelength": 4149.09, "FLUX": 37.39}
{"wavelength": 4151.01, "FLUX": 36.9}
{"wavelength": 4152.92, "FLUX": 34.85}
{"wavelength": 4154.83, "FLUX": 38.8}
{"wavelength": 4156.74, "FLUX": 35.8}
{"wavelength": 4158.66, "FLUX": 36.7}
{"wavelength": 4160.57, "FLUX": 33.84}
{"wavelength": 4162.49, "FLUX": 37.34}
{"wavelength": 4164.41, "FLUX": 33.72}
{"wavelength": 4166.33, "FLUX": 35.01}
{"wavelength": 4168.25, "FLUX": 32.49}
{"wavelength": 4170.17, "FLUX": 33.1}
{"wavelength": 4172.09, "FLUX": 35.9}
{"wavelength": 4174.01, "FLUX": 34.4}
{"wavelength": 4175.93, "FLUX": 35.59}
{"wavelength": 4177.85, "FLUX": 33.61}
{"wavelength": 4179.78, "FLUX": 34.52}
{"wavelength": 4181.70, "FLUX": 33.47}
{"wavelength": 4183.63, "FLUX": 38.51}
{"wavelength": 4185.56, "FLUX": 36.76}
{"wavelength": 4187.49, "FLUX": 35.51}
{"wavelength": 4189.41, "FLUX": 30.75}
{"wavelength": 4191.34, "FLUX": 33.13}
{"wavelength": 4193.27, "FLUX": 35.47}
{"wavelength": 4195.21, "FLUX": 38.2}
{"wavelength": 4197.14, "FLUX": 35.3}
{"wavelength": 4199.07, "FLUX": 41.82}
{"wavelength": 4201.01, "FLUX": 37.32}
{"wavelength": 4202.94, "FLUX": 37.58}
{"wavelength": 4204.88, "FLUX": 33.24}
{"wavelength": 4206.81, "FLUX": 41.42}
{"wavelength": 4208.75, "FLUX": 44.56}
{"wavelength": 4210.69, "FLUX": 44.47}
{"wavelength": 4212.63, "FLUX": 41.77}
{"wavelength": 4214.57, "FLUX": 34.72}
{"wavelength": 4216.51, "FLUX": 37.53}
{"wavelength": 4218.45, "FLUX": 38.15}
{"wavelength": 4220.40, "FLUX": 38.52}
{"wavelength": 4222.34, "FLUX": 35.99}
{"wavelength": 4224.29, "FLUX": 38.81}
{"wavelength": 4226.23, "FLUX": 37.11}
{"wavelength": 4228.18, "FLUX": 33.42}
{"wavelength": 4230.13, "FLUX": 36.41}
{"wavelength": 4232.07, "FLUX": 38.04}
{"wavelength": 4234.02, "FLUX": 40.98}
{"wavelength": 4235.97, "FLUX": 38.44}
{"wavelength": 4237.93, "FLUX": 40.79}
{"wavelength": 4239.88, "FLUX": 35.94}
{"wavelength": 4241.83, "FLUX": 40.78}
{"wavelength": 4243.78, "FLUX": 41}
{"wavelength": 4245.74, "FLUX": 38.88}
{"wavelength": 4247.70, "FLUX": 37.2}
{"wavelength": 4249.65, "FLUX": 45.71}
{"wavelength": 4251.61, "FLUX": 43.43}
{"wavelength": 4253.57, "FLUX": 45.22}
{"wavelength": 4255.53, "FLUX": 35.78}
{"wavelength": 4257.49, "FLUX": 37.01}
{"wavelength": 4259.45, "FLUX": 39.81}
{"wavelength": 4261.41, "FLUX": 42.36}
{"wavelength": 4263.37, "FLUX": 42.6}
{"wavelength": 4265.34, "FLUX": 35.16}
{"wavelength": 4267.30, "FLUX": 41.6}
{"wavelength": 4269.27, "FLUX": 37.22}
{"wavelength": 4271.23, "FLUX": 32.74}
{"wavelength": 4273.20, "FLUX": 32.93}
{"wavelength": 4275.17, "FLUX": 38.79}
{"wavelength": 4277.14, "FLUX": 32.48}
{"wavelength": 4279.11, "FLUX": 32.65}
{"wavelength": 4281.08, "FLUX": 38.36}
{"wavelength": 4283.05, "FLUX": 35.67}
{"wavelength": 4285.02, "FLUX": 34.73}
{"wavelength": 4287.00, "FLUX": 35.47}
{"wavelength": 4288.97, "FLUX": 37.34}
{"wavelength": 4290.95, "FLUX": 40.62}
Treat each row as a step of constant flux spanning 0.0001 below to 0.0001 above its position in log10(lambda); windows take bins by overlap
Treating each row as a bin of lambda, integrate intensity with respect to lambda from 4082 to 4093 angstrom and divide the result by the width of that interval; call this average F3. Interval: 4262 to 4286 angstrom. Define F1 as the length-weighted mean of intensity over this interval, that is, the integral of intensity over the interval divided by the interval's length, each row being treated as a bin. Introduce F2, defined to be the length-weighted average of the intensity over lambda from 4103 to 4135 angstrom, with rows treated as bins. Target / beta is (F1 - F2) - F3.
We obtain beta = -38.3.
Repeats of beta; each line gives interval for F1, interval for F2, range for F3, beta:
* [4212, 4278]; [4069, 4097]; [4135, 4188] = -35.8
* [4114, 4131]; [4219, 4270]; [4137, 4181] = -38.0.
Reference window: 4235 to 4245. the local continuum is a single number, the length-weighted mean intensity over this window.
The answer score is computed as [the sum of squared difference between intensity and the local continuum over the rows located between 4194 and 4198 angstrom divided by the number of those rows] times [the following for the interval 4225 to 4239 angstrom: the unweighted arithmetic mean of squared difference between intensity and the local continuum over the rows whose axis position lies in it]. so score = 72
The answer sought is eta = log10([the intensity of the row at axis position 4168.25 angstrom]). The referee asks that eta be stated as 1.51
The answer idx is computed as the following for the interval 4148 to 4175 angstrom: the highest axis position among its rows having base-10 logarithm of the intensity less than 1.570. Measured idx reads 4174.01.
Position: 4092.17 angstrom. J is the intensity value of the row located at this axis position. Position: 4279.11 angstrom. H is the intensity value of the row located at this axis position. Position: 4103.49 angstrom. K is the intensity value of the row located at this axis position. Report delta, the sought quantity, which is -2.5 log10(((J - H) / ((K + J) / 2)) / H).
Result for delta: 5.8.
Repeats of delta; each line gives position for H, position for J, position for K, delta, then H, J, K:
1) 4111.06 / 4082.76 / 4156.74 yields 8.6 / 35.88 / 36.37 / 35.8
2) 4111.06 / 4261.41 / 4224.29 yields 5.9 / 35.88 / 42.36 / 38.81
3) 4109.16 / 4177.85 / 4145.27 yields 6.3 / 30.32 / 33.61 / 38.26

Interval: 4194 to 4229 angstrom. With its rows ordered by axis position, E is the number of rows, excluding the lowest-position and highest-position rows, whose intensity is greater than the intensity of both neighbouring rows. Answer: 5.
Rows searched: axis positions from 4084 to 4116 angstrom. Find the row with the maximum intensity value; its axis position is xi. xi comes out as 4094.05 angstrom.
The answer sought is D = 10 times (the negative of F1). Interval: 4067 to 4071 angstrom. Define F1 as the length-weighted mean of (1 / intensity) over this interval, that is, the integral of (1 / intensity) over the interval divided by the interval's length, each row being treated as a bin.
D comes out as -0.260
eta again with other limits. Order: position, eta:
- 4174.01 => 1.54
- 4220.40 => 1.59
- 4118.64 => 1.55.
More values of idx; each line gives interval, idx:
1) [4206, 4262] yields 4257.49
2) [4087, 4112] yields 4111.06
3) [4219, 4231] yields 4230.13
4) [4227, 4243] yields 4239.88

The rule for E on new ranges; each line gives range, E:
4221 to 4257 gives 6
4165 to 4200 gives 5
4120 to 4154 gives 5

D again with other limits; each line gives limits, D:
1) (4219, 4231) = -0.273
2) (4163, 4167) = -0.289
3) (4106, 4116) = -0.282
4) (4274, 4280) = -0.291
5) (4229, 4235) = -0.262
